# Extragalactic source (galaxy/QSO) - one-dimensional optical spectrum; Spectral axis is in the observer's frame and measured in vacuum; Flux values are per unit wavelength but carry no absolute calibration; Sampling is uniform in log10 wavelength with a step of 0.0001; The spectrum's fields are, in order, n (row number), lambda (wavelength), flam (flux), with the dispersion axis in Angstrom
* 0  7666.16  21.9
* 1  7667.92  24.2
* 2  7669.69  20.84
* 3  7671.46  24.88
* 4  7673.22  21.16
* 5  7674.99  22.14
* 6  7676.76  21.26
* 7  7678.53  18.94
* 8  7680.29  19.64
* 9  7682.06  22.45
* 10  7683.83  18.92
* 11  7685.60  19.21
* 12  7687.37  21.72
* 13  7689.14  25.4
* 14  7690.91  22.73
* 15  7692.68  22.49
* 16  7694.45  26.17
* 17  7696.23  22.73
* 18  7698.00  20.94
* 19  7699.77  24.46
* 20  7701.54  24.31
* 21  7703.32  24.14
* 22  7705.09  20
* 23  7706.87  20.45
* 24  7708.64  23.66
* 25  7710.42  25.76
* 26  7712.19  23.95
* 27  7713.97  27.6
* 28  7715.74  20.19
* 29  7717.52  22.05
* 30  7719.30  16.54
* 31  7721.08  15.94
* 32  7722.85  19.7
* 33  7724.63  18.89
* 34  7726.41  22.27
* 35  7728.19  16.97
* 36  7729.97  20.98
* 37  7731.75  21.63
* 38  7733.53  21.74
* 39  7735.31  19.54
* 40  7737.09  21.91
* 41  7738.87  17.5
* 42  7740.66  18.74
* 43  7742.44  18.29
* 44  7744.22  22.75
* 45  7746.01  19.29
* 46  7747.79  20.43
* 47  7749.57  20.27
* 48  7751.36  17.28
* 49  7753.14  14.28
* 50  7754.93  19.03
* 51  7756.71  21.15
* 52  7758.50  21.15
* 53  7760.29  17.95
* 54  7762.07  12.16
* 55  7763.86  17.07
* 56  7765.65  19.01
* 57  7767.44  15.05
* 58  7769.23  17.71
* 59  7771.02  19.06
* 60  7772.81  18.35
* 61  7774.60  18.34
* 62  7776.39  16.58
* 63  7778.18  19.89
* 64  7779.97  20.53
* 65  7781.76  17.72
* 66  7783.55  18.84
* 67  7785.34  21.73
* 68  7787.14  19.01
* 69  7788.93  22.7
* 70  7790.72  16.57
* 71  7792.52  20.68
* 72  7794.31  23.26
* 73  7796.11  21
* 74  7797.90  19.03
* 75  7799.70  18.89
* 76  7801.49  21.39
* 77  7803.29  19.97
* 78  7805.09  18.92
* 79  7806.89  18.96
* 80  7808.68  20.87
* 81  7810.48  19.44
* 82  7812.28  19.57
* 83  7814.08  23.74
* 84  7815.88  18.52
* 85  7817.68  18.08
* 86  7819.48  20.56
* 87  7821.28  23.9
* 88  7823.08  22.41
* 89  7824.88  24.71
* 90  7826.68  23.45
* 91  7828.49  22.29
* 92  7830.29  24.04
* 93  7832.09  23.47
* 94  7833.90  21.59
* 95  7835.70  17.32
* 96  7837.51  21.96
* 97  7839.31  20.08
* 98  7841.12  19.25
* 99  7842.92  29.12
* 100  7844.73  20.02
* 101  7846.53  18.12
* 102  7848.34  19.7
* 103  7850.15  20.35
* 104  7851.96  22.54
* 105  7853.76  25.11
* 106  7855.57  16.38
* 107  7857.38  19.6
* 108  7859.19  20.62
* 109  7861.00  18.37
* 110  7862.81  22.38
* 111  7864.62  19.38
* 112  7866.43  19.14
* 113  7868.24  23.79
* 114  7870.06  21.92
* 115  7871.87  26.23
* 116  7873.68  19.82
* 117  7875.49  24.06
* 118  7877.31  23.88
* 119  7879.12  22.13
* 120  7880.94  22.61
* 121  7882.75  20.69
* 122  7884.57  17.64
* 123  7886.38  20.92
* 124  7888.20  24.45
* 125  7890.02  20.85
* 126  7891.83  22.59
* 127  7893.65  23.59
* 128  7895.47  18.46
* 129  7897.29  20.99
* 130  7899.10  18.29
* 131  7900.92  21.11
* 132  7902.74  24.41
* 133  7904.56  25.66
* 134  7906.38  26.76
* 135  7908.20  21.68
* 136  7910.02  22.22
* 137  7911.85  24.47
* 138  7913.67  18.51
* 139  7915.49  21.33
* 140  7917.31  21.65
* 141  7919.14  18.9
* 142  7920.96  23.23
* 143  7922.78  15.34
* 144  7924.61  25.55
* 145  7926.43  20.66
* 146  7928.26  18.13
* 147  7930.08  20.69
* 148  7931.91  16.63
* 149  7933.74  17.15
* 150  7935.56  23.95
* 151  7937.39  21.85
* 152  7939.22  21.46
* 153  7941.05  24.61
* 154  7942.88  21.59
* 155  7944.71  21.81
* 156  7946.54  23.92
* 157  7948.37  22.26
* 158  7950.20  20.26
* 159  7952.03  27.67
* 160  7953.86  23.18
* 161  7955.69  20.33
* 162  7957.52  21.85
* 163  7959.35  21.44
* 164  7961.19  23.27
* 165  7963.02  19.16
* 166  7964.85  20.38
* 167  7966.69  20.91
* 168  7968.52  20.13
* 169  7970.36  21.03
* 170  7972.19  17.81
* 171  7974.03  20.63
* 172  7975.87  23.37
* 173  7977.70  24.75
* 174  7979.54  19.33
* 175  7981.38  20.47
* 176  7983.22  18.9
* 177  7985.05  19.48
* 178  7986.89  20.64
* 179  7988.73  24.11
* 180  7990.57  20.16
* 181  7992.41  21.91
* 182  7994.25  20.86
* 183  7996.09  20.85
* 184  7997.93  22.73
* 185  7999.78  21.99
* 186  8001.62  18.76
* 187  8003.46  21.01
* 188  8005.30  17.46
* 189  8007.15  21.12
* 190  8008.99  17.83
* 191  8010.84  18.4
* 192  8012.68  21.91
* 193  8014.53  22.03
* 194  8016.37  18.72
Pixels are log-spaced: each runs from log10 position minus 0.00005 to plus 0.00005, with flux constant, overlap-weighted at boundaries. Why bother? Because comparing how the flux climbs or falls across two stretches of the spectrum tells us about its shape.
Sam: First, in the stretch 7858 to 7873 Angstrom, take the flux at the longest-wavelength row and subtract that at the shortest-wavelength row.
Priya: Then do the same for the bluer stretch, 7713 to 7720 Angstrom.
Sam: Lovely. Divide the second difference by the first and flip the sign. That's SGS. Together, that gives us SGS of 2.0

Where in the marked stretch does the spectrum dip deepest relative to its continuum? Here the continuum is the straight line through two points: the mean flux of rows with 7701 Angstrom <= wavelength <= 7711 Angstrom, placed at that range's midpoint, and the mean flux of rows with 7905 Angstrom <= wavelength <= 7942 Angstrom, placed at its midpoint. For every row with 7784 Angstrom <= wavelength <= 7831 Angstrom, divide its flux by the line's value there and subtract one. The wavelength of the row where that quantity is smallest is 7790.72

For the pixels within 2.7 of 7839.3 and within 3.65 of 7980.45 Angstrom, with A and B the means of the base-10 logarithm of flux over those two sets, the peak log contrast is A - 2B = -1.32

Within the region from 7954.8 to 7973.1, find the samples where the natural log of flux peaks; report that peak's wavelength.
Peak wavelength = 7961.19 Angstrom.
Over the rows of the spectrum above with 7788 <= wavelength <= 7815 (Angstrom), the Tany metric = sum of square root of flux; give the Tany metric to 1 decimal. 67.6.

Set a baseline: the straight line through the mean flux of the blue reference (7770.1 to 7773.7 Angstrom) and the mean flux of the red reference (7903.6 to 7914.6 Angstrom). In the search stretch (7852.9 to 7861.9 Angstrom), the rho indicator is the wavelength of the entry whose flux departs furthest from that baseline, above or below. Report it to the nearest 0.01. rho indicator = 7855.57 Angstrom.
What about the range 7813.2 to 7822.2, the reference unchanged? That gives 7814.08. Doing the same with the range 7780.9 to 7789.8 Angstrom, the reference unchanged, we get 7788.93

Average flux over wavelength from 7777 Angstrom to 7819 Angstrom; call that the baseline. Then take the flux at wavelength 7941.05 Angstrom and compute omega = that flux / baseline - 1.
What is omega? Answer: 0.23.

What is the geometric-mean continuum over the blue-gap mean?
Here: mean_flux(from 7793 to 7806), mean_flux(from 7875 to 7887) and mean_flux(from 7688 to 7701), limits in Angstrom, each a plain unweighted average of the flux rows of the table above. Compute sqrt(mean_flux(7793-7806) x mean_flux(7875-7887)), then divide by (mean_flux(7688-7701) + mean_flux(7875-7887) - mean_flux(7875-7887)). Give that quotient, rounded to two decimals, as 0.89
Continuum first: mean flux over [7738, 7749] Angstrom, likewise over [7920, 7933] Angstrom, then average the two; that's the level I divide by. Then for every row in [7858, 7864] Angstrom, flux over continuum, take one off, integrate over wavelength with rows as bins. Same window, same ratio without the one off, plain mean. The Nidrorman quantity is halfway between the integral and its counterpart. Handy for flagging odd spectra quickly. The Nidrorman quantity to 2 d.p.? 0.61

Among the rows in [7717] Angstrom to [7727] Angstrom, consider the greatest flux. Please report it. 22.27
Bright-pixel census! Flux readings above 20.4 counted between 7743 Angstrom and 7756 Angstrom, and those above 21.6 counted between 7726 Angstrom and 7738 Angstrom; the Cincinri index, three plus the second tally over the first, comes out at 5.00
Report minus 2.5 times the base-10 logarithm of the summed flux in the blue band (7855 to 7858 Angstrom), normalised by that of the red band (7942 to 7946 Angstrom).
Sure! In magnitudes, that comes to 0.20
